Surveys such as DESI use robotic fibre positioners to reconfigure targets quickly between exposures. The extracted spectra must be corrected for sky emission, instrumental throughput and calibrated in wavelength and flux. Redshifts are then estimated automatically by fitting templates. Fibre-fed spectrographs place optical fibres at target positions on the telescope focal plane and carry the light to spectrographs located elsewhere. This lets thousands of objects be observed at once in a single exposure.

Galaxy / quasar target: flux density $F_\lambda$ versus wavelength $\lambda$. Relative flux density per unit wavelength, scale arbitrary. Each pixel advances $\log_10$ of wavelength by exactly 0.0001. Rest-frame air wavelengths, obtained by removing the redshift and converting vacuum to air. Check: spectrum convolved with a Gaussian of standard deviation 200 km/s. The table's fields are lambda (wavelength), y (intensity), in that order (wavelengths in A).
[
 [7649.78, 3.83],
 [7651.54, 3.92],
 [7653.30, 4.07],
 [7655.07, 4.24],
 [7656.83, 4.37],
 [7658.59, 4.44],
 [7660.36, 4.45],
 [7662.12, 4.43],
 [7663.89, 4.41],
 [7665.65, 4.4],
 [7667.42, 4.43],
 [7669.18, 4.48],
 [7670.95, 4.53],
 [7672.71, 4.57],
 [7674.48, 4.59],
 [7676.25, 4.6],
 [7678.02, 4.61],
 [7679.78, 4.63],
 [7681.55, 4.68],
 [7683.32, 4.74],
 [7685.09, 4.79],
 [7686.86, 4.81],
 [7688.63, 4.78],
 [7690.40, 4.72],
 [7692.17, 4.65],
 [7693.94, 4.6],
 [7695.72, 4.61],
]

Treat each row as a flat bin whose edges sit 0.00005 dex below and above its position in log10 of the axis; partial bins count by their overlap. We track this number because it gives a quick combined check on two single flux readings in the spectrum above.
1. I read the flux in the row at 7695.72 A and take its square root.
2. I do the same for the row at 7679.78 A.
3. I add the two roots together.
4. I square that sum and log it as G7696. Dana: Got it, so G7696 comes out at 18.48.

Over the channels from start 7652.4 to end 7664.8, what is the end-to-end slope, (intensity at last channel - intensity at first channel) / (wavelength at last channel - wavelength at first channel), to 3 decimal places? 0.032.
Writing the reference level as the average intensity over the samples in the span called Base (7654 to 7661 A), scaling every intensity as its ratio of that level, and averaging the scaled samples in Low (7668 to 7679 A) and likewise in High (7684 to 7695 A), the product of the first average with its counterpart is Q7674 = 1.13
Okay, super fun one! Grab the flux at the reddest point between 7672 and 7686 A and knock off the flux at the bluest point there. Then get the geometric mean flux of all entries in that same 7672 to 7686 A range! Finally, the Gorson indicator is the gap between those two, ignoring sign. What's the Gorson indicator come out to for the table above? 4.43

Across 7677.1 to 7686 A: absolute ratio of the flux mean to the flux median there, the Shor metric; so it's 1.00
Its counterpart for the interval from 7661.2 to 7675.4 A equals 1.01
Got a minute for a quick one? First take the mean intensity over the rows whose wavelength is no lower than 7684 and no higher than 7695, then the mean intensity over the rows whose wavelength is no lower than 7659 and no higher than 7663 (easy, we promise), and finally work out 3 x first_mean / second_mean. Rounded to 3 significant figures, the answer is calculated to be 3.19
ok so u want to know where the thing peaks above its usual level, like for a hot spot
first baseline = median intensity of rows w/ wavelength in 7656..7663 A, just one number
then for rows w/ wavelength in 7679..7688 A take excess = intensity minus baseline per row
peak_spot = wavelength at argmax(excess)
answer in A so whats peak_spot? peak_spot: 7686.86 A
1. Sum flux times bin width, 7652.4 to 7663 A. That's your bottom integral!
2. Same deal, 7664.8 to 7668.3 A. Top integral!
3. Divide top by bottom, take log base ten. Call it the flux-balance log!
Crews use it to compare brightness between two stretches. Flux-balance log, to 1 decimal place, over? -0.5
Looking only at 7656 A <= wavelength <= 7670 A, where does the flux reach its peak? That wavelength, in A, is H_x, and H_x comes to 7669.18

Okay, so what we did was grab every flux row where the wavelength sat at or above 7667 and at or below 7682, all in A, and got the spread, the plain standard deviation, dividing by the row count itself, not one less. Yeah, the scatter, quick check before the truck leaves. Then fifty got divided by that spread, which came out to 685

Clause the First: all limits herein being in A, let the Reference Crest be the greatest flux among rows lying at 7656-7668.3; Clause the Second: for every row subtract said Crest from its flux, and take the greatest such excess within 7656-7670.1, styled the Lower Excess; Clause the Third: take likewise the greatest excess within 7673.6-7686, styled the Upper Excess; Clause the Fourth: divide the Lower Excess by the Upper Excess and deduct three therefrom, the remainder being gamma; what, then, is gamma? -2.91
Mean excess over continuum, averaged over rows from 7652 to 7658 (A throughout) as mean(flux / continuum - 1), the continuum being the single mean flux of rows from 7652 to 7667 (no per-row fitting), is -0.03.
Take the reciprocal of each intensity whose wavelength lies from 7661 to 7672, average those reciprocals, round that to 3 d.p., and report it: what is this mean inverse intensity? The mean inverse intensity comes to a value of 0.225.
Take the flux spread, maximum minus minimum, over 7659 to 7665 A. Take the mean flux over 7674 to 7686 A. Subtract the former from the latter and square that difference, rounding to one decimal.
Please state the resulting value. 21.4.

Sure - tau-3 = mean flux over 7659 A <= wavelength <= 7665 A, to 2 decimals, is 4.43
